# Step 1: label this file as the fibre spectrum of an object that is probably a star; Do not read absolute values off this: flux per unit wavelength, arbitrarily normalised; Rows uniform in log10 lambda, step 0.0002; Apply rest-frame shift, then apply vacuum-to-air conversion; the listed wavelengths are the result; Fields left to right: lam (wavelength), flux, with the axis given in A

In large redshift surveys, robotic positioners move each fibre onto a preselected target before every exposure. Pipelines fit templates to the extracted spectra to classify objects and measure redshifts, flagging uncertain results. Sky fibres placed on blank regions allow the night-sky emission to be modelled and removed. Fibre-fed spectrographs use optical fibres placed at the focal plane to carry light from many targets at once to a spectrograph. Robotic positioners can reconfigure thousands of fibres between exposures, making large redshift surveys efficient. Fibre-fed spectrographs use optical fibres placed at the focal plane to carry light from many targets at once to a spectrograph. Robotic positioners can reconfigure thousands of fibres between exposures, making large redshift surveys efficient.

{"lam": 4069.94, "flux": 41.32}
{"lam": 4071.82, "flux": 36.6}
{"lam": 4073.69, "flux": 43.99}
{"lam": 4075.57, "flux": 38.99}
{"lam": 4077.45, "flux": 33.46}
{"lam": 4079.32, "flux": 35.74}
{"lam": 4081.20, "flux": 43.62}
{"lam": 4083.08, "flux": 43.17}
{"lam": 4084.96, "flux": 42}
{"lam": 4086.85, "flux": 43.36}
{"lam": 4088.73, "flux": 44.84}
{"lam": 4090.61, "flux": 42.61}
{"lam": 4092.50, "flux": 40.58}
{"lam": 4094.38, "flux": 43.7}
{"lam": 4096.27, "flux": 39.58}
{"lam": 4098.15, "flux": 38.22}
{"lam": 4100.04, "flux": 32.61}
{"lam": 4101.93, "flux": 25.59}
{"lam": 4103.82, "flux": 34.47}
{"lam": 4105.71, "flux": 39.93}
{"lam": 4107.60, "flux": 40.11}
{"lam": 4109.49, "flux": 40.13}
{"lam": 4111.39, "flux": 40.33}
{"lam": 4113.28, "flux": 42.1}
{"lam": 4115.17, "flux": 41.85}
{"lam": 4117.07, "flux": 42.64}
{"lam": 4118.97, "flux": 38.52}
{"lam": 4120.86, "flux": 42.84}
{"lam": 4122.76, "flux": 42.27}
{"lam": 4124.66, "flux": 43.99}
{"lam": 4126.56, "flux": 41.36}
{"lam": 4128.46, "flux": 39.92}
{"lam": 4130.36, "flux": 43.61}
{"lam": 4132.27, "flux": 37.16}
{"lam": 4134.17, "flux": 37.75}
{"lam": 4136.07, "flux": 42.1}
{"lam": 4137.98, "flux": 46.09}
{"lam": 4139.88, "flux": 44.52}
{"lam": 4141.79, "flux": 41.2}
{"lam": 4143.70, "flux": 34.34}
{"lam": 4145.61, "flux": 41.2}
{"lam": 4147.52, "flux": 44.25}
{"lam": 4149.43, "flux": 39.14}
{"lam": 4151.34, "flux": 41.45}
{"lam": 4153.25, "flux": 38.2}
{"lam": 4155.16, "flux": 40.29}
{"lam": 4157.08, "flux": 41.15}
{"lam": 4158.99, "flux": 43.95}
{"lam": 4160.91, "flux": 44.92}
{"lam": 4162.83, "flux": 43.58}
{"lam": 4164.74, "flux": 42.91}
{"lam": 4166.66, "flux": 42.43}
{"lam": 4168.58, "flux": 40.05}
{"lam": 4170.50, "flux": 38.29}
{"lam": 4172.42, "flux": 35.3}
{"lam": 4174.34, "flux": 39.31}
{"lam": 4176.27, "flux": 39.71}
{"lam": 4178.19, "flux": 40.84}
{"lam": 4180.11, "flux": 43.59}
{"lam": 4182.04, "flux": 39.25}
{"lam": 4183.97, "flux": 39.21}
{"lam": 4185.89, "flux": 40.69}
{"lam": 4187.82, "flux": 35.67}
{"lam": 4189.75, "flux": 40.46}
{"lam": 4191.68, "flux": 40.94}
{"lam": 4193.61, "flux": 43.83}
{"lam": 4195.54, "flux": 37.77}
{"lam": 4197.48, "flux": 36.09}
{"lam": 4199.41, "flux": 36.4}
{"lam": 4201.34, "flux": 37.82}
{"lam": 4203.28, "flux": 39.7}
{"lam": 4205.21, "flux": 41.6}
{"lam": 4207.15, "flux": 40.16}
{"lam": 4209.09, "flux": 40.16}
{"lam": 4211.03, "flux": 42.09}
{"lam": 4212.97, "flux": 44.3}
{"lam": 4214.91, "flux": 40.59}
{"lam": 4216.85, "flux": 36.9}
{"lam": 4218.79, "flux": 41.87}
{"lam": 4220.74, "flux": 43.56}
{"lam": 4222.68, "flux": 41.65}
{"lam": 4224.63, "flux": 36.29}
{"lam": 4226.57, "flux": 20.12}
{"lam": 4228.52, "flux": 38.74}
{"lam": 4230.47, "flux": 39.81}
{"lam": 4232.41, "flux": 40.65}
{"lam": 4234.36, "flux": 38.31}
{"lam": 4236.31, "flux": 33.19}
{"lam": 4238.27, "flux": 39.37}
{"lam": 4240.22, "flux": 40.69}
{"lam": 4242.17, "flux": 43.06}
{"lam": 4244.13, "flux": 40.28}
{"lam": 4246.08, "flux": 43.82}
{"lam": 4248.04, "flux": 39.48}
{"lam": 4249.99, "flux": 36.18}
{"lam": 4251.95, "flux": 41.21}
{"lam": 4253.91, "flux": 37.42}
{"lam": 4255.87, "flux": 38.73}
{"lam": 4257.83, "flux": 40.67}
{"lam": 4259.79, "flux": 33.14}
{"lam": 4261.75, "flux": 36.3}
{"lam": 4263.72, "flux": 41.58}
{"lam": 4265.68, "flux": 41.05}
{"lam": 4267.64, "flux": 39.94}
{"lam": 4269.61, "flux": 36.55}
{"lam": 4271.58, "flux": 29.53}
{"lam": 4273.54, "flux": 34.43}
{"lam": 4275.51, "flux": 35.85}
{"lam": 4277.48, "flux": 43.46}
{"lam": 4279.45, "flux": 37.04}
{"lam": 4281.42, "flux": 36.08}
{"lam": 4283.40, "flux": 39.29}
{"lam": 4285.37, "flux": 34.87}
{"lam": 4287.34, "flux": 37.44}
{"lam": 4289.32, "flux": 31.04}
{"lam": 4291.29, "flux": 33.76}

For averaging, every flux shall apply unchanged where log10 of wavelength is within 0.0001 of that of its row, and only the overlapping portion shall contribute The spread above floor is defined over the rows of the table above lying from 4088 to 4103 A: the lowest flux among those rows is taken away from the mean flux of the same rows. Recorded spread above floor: 13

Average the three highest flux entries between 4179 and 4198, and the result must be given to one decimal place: 42.8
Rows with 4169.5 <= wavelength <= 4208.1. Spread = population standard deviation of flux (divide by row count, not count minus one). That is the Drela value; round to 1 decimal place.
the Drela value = 2.3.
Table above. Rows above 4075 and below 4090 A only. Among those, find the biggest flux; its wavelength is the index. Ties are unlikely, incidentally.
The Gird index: 4088.73 A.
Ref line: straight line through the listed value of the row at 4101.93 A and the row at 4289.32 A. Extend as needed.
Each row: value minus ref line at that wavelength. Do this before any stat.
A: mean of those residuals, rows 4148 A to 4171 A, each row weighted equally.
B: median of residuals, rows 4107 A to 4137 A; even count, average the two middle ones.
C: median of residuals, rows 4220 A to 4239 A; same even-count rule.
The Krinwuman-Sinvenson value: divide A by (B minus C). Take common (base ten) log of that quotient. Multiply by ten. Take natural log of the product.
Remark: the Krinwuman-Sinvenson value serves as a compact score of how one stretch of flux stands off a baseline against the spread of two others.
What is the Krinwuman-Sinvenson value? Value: 1.4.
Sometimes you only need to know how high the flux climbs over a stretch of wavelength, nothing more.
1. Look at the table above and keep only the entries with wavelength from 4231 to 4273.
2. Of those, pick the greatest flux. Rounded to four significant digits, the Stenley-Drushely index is 43.82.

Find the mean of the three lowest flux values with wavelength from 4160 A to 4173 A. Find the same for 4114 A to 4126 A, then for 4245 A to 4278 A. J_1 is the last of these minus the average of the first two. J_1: -7.0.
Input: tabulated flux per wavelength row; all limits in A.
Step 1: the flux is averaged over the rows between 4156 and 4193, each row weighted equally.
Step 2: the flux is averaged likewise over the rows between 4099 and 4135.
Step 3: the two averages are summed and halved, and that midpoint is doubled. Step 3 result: 80.0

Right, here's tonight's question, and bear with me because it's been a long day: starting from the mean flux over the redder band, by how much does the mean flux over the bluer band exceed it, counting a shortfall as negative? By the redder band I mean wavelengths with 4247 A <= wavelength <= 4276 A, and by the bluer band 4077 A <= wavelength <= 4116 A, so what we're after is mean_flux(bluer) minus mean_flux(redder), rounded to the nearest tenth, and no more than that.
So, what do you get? 2.0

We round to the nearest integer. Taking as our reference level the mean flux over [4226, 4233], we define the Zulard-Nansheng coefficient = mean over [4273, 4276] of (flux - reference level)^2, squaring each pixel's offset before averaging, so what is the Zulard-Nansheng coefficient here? 1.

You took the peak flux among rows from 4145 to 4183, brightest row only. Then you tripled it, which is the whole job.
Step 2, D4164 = 135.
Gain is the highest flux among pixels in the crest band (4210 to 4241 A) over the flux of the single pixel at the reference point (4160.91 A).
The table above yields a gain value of 0.99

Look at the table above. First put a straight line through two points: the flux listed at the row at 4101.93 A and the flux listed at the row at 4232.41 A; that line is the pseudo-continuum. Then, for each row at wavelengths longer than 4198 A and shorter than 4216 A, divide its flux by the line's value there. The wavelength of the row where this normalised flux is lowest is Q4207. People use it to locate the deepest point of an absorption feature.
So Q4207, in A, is 4199.41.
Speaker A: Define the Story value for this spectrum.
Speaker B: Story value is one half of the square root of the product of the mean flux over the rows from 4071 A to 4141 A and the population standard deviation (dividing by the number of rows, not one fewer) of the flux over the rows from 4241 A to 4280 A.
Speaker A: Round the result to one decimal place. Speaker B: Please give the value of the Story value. 6.0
